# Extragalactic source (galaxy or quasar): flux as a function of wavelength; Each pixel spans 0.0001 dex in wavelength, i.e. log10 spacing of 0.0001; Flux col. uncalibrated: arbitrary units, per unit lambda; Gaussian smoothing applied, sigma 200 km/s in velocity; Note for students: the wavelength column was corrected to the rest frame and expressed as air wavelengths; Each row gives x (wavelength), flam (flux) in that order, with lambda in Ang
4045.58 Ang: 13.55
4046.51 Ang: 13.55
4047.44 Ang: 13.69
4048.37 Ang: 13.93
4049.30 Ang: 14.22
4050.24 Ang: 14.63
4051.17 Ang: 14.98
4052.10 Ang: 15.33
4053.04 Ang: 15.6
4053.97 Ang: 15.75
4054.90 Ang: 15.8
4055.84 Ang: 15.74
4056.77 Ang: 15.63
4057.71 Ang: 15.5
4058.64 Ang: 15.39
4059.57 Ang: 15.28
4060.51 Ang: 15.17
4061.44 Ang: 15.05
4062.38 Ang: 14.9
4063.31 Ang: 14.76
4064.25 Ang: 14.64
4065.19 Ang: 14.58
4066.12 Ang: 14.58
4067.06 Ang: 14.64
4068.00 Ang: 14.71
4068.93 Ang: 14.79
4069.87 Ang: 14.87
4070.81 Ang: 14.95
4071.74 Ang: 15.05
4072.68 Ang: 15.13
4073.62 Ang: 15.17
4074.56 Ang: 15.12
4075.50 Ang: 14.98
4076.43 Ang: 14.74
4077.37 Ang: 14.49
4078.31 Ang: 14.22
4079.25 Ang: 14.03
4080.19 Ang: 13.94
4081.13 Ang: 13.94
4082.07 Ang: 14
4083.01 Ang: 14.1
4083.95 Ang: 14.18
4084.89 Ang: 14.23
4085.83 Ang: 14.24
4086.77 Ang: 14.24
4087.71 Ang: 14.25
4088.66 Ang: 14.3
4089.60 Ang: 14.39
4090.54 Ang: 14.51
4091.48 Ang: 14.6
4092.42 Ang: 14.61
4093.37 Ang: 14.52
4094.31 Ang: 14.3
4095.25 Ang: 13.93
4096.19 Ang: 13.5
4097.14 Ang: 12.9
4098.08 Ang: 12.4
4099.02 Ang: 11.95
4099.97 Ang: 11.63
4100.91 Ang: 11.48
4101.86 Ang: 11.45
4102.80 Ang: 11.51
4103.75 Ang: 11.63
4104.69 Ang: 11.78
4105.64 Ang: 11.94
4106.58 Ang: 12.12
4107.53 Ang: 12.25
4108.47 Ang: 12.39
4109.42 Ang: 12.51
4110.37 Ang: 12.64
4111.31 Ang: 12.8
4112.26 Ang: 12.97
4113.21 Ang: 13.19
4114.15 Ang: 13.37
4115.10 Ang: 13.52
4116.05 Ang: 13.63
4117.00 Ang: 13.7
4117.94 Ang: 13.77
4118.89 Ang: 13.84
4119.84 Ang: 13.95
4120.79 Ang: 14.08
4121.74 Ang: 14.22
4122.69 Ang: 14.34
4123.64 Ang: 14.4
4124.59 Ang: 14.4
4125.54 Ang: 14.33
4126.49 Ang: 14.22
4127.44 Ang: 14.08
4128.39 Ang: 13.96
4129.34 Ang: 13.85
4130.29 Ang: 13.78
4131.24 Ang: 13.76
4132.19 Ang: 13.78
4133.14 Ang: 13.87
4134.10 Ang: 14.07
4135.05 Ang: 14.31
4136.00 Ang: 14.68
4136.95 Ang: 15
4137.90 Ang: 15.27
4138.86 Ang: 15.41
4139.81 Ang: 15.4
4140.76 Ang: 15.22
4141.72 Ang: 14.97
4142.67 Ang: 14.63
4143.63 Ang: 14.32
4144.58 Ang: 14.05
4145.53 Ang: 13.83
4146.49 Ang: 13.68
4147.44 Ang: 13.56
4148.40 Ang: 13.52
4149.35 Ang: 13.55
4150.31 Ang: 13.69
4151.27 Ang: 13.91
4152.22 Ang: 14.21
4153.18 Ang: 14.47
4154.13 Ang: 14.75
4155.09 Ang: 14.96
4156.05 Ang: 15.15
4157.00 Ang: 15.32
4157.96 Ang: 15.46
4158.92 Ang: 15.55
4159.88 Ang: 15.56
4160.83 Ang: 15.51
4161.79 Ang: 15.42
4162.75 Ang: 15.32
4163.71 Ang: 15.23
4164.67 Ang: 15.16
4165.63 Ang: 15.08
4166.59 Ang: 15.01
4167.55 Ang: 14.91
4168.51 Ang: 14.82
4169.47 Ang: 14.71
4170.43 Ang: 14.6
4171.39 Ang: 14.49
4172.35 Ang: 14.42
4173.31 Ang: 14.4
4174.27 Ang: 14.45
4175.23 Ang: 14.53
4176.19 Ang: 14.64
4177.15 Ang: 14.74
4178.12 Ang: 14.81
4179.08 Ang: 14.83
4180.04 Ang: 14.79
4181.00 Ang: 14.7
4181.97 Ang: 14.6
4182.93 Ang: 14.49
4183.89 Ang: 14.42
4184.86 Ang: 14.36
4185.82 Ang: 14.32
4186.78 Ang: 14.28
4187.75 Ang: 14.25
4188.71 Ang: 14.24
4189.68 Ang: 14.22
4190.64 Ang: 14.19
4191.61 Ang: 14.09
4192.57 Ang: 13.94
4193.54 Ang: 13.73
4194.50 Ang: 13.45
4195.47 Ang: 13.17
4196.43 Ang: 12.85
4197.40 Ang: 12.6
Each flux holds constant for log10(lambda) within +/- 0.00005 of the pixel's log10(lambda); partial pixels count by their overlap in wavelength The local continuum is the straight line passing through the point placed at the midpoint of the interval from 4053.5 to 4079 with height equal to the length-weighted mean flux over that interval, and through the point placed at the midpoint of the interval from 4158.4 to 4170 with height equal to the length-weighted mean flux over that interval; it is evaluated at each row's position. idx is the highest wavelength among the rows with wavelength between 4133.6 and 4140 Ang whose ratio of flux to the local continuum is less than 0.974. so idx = 4136.00 Ang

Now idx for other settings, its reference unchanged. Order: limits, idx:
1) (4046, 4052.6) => 4049.30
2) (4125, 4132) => 4131.24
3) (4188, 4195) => 4194.50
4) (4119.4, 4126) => 4125.54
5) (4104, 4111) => 4110.37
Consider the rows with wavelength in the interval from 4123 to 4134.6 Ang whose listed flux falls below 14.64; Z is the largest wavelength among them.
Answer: 4134.10 Ang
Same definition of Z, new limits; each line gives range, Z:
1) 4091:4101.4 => 4100.91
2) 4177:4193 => 4192.57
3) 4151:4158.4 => 4153.18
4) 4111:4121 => 4120.79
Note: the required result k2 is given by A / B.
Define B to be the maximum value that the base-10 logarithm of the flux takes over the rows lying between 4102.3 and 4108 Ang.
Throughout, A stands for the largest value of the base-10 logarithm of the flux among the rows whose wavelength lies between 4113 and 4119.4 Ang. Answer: 1.05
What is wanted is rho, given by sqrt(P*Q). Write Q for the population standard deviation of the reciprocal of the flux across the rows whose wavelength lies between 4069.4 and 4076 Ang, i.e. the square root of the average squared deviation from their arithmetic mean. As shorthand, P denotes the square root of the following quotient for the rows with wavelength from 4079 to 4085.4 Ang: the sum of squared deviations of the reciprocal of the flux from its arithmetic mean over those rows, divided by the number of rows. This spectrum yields 0.0005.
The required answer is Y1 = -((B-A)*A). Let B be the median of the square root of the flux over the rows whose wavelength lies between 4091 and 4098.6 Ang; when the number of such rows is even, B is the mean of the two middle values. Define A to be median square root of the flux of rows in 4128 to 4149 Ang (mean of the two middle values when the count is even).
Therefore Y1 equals -0.03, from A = 3.75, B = 3.76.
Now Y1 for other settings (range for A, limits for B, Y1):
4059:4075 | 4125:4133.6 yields 0.52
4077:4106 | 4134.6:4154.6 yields -0.14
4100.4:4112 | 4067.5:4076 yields -1.39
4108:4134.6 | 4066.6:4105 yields -0.21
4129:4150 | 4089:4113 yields 0.80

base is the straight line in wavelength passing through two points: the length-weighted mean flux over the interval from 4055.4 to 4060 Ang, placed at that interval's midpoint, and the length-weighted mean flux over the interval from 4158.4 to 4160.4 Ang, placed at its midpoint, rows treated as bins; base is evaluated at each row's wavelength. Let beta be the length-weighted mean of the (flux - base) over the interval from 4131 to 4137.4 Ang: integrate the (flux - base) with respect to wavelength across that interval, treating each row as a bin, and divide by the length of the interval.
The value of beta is -1.3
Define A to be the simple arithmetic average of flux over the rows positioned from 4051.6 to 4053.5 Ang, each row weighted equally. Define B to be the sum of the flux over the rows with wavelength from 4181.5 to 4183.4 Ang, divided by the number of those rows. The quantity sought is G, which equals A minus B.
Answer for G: 0.9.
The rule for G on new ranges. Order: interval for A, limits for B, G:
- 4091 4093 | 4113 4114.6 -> 1.3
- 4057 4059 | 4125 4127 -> 1.2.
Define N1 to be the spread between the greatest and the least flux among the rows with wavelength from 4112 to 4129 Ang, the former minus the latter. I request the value 1.4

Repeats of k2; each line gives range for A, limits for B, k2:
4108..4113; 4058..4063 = 0.94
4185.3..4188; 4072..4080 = 0.98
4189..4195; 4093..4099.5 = 0.99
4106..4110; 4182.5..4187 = 0.95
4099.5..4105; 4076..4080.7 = 0.92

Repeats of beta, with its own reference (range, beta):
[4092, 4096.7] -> -1.4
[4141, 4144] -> -0.9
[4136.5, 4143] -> -0.4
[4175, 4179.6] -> -0.9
